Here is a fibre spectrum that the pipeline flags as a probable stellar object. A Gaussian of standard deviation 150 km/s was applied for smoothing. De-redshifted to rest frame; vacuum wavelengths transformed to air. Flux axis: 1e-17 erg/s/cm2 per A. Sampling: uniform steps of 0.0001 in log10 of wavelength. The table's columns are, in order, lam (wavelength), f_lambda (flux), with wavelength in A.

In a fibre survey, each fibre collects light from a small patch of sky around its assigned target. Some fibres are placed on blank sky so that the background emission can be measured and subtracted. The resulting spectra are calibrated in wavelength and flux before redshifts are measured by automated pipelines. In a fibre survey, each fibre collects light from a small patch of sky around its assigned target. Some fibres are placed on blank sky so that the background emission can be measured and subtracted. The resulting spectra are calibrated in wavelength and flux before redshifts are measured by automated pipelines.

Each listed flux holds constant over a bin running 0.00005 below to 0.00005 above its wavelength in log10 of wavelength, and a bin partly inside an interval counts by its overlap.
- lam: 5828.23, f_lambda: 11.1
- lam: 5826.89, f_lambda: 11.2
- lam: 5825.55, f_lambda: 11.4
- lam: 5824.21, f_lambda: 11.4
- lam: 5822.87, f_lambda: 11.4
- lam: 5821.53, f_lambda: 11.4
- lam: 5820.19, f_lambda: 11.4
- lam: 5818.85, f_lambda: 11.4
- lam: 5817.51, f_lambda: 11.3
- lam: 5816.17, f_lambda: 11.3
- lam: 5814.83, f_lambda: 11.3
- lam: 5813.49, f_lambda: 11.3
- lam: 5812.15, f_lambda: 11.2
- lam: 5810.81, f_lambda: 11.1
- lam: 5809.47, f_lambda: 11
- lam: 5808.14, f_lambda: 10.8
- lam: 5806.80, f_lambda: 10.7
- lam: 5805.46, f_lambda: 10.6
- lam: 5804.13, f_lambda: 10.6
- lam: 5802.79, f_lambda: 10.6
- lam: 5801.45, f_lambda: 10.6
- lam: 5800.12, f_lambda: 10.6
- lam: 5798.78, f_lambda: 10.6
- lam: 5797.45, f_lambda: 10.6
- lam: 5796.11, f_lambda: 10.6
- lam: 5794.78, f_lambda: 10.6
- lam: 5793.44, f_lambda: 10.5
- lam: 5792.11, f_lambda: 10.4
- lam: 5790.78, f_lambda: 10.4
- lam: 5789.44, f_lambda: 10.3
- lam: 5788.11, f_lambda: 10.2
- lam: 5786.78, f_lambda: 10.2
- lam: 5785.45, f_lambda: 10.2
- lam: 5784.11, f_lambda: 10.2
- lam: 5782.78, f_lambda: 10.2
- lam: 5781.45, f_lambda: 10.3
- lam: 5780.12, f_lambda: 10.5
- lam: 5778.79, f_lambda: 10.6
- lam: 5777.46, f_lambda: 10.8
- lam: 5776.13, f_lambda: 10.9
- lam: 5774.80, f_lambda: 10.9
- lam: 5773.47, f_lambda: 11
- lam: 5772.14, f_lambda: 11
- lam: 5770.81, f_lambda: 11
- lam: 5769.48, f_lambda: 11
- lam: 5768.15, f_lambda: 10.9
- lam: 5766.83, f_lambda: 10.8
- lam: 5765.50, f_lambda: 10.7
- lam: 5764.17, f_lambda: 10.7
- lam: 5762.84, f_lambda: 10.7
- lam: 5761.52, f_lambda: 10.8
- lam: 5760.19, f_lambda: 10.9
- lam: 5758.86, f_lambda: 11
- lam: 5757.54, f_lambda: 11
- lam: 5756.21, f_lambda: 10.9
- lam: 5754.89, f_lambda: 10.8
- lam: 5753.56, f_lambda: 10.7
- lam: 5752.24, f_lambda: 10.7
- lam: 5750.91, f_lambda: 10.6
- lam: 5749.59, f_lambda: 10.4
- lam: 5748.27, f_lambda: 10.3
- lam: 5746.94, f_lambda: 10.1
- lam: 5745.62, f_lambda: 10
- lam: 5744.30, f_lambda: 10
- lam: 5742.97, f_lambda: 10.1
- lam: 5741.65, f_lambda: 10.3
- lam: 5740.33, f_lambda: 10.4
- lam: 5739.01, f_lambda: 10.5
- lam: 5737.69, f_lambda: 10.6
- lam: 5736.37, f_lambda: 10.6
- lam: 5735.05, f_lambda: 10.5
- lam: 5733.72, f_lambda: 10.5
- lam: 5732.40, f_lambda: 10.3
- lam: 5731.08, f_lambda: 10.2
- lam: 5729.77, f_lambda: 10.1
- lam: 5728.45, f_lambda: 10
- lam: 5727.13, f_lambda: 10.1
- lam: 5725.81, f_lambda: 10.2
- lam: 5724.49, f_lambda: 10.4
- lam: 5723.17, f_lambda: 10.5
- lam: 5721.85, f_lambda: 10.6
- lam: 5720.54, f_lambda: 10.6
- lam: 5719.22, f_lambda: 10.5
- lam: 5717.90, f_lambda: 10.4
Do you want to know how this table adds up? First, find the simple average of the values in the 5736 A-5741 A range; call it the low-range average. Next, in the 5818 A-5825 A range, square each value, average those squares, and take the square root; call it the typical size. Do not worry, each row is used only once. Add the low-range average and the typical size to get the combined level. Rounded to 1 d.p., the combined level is 21.9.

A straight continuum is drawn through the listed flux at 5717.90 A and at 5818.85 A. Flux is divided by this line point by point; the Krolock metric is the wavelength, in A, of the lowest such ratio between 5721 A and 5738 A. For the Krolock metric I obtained 5728.45 A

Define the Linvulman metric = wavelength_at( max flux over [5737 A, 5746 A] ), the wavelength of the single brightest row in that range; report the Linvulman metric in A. 5737.69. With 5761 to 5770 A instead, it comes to 5769.48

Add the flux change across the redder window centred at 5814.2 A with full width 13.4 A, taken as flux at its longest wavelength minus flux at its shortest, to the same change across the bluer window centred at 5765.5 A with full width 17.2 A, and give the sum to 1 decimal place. 0.6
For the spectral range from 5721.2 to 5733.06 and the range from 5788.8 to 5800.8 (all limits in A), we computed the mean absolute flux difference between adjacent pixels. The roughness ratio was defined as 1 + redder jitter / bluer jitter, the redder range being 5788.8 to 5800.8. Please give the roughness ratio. 1.33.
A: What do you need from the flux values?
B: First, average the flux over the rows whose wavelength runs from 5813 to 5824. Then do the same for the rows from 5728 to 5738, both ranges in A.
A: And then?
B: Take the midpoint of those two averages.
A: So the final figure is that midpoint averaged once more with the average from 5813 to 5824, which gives 11.10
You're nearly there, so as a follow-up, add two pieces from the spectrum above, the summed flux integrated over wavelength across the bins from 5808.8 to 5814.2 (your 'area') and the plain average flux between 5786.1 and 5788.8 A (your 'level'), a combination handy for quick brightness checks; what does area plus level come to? 70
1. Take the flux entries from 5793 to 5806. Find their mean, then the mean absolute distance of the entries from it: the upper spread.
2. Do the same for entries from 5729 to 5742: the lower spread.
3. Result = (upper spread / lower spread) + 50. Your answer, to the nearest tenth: 50.1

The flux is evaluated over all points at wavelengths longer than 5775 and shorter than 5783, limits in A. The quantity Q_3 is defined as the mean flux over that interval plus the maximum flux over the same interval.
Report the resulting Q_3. 21.5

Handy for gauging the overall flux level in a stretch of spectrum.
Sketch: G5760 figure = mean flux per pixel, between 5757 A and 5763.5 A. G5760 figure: 10.9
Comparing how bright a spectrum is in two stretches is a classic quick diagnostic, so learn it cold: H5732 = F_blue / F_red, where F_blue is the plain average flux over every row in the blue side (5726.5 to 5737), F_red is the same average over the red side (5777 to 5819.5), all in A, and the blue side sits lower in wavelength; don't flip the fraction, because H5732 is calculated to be 0.964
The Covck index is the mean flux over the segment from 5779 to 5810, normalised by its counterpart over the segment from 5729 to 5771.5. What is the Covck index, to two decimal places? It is 0.99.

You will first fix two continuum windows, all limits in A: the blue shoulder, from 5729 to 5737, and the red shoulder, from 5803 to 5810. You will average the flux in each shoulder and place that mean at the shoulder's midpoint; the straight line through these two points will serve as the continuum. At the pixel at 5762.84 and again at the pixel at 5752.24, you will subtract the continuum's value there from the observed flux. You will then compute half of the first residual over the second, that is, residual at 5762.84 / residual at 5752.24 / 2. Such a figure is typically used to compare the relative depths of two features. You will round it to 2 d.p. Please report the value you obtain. 0.39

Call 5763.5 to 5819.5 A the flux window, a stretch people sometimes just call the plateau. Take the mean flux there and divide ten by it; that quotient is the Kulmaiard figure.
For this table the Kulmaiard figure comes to 0.932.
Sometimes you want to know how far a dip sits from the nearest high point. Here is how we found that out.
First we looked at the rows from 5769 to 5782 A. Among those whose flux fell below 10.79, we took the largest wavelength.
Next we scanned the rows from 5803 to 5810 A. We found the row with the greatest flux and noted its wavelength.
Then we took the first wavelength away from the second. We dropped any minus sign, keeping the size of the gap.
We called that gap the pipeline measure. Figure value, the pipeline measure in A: 28.0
